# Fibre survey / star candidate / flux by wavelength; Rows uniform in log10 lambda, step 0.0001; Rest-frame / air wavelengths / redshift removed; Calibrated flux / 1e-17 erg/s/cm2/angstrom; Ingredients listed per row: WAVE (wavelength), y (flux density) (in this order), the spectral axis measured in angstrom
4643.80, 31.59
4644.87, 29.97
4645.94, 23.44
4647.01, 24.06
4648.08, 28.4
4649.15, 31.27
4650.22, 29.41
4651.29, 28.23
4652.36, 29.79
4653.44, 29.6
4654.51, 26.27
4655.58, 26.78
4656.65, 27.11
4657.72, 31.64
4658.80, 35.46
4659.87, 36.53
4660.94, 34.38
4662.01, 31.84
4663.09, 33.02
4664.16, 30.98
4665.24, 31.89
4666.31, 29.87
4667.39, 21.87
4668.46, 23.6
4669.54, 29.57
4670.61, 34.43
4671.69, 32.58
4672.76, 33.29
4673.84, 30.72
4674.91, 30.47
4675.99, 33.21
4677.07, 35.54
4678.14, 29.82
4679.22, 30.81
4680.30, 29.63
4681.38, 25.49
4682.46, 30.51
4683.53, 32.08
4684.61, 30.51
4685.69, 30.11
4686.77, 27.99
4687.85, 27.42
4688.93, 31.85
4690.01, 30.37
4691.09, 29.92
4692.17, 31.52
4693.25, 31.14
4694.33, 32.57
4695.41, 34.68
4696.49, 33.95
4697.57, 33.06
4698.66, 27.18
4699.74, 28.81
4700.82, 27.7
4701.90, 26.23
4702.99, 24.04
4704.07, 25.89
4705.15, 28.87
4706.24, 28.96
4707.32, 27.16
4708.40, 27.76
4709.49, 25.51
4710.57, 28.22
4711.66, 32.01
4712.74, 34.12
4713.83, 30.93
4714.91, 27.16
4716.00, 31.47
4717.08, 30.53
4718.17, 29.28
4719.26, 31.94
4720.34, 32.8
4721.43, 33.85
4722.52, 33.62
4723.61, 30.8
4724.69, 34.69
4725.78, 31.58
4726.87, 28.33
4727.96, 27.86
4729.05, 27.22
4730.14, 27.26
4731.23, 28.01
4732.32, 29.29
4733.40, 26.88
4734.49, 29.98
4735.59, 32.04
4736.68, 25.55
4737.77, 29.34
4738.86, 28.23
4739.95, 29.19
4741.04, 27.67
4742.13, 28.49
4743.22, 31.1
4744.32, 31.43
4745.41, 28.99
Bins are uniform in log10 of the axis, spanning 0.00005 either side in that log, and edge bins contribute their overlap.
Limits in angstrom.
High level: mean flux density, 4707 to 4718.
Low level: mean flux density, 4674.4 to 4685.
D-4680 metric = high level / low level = 0.96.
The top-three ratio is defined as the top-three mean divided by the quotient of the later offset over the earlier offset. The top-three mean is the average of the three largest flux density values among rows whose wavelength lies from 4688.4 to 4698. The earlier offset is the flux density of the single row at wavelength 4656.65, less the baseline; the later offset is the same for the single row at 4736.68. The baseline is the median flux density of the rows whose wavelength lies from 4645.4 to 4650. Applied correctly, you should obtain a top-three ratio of -44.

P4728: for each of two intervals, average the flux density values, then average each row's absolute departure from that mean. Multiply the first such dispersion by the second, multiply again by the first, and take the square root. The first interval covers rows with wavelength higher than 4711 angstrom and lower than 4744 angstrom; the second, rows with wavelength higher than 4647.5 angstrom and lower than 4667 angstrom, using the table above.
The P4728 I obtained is 3.1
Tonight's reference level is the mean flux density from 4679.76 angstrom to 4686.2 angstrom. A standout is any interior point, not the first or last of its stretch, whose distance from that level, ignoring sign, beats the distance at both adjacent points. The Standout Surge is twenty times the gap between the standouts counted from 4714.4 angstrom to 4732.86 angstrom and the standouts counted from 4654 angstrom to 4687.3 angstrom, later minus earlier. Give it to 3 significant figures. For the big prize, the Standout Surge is -140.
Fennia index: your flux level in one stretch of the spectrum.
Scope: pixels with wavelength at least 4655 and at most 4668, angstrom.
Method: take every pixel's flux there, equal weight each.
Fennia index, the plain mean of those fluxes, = 30.9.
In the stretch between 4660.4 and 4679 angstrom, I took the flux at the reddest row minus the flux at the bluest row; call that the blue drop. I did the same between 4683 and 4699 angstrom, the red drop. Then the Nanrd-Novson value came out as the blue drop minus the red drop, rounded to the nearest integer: 0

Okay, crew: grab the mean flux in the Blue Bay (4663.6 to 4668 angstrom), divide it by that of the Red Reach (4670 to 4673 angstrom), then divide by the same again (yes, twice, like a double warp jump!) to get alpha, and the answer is 0.0256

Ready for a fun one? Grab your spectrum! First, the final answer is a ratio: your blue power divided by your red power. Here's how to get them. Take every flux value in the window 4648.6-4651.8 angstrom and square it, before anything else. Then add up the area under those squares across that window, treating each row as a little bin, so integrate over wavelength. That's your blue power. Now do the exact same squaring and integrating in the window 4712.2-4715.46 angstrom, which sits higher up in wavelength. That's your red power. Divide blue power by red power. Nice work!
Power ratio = 0.91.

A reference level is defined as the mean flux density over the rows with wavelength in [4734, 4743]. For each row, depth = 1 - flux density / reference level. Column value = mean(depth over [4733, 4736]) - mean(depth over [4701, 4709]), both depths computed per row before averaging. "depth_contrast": -0.09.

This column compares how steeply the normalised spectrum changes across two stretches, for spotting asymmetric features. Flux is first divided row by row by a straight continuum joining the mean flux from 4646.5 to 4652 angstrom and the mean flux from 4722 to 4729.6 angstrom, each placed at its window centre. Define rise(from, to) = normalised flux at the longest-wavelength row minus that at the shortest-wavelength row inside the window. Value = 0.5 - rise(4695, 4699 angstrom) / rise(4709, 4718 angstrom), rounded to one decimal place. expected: 2.1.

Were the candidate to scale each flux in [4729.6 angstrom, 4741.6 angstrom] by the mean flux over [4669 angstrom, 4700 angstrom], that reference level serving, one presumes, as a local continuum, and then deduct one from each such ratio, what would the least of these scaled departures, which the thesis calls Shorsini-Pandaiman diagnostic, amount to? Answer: -0.18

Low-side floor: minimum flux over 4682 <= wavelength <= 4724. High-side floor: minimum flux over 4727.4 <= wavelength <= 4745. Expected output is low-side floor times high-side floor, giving 614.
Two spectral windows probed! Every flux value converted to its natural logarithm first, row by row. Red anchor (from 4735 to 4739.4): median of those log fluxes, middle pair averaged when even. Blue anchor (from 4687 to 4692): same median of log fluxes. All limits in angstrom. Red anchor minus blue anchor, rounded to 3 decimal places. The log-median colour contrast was -0.046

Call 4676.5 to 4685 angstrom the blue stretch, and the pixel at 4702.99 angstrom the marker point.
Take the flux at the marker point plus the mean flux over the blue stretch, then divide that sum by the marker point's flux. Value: 2.27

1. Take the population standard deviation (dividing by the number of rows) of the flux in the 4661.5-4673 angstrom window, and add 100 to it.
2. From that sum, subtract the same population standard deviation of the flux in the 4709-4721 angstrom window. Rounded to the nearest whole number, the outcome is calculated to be 101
